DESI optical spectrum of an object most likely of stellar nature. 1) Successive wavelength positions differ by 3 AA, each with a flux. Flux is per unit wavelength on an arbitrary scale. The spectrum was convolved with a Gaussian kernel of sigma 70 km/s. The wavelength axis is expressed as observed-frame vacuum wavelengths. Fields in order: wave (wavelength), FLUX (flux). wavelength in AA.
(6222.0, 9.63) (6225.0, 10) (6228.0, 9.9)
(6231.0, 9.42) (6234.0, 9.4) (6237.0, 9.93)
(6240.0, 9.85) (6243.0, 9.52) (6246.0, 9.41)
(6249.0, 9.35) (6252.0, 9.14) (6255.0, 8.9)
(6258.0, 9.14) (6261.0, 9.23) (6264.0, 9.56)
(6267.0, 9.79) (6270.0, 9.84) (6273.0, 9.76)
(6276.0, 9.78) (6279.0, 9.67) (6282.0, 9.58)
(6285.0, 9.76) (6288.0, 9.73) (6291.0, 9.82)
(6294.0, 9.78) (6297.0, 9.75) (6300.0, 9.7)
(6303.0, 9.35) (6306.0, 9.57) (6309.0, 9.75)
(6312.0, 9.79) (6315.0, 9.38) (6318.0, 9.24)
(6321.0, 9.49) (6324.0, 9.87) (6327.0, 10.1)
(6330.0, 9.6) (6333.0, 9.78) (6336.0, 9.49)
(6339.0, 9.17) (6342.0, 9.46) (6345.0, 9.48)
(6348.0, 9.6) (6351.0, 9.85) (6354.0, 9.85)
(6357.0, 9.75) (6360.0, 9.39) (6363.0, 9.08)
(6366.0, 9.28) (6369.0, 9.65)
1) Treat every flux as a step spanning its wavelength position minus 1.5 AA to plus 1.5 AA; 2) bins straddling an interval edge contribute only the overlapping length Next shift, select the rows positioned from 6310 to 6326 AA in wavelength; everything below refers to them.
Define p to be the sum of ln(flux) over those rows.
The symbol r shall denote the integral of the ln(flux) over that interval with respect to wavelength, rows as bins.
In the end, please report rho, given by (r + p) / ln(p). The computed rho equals 19.6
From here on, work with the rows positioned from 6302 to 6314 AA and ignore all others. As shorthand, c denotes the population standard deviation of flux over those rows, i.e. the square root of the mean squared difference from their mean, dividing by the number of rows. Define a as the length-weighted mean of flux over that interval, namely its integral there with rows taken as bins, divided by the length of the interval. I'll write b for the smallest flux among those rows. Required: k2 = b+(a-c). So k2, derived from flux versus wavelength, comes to 18.8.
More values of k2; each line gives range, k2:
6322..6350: 18.5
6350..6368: 18.3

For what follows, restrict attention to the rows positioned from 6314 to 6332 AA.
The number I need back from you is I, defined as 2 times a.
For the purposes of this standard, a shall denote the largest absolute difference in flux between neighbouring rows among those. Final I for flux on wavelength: 1.0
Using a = 0.50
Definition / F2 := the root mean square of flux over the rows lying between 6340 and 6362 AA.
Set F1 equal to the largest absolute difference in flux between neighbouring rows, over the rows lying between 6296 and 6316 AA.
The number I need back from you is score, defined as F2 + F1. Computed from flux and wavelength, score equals 10.0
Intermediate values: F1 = 0.41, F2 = 9.63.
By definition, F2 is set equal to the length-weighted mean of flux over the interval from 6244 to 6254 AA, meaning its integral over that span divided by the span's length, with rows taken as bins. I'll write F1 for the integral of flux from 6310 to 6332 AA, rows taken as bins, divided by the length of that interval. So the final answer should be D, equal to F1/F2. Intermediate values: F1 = 9.64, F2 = 9.29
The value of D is 1.04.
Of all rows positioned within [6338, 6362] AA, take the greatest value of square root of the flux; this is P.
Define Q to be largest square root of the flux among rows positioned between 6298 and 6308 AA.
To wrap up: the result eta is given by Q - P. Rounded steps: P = 3.14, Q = 3.11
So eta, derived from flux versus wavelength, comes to -0.02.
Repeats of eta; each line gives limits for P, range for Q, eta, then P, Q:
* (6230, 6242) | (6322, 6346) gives 0.03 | 3.15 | 3.18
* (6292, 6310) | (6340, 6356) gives 0.01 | 3.13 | 3.14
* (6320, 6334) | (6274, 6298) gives -0.04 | 3.18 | 3.13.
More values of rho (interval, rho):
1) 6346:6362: 19.6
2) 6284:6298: 17.8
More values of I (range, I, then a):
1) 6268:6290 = 0.4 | 0.18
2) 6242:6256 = 0.5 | 0.24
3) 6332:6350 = 0.6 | 0.32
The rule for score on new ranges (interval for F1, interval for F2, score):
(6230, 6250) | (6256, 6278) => 10.1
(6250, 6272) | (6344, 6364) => 9.9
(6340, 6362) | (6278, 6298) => 10.1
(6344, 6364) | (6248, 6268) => 9.7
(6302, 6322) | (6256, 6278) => 10.0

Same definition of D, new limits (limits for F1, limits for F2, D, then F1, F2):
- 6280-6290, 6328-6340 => 1.02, 9.70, 9.55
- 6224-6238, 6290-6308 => 1.01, 9.71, 9.66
